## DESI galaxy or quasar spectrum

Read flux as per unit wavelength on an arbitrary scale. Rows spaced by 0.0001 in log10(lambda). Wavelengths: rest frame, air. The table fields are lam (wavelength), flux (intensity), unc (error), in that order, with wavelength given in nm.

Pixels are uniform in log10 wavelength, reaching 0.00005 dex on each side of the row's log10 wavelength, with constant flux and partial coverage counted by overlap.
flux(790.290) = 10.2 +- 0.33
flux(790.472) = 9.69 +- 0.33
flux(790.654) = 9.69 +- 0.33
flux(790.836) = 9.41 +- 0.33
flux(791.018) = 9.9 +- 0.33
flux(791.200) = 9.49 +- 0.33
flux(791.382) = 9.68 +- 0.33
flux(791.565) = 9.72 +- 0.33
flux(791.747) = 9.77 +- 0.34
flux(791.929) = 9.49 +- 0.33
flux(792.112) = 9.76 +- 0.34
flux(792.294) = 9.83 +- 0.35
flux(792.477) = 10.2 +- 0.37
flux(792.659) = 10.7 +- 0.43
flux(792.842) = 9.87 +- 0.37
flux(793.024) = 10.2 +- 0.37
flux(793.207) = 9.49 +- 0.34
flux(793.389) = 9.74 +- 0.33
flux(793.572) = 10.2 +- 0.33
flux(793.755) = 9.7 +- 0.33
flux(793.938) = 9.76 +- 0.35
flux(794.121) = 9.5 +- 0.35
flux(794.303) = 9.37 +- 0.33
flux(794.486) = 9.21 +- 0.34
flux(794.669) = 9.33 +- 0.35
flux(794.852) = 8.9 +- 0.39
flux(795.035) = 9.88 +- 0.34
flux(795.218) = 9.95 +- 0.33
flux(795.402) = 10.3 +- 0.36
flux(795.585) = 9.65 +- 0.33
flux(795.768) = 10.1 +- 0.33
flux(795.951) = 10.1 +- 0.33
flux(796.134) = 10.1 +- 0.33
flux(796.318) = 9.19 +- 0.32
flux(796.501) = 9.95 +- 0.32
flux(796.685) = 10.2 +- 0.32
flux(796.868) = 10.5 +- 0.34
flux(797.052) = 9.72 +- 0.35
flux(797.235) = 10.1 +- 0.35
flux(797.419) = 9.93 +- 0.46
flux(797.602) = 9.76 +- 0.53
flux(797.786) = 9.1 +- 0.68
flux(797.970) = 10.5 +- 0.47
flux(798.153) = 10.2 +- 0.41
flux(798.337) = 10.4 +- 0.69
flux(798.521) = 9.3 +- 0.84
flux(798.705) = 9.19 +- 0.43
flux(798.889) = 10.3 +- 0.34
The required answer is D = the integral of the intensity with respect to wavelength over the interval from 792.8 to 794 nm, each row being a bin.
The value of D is 11.8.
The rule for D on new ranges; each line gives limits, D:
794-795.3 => 12.3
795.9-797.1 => 12.0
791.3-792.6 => 12.7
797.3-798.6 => 12.9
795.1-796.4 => 12.9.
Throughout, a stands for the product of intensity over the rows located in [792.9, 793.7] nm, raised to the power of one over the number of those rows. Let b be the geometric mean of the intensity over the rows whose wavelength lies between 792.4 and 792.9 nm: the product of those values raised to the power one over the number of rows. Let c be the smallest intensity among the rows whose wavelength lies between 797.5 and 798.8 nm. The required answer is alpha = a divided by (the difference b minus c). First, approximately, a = 9.9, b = 10.3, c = 9.1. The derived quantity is 9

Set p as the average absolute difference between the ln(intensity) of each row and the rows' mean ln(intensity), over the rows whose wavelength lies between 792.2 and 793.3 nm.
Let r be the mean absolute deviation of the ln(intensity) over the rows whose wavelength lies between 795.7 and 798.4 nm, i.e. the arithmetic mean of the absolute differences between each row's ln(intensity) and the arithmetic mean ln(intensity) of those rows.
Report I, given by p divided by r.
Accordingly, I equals 1.0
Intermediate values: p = 0.032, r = 0.031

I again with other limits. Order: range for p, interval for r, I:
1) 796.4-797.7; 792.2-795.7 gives 0.6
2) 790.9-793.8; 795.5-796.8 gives 0.9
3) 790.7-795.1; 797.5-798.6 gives 0.6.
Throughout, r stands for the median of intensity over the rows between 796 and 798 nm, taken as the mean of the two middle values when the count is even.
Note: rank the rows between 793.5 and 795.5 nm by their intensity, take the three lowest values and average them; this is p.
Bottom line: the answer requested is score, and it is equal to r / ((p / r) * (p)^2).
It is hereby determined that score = 0.129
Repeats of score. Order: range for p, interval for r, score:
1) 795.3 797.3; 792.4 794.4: 0.110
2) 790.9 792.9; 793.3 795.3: 0.108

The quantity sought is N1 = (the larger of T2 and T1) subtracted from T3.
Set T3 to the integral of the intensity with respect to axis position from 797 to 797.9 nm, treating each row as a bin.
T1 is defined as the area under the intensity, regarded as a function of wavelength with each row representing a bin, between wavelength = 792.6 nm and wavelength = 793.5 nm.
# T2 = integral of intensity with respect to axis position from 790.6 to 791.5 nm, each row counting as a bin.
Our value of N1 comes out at -0.2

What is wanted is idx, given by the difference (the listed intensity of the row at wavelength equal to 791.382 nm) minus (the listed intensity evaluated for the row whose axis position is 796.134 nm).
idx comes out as -0.4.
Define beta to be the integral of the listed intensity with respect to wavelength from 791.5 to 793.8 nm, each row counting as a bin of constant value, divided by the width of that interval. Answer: 9.90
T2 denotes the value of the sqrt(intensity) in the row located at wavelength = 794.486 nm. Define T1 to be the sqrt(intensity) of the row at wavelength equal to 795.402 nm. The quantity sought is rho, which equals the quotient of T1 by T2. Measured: 1.06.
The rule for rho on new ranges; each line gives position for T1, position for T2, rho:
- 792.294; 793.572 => 0.98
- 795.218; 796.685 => 0.99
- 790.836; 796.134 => 0.97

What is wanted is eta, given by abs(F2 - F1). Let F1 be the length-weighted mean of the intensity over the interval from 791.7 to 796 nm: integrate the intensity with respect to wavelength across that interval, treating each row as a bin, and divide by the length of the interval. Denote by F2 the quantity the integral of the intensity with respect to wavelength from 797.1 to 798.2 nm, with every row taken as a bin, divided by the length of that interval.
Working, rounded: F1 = 9.8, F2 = 9.92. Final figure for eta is 0.13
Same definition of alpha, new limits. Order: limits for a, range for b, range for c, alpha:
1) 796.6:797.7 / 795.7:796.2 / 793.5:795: 8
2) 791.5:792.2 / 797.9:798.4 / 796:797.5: 8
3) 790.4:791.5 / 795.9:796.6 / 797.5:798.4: 13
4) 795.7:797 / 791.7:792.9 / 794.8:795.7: 10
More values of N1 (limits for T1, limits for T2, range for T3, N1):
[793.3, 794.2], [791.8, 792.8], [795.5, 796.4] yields -1.1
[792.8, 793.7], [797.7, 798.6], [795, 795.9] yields 0.1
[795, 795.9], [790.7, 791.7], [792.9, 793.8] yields -0.8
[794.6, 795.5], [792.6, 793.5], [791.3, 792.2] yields -0.3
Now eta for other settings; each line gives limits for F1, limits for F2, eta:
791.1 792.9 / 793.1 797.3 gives 0.07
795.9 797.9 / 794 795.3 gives 0.42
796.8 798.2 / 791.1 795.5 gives 0.21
